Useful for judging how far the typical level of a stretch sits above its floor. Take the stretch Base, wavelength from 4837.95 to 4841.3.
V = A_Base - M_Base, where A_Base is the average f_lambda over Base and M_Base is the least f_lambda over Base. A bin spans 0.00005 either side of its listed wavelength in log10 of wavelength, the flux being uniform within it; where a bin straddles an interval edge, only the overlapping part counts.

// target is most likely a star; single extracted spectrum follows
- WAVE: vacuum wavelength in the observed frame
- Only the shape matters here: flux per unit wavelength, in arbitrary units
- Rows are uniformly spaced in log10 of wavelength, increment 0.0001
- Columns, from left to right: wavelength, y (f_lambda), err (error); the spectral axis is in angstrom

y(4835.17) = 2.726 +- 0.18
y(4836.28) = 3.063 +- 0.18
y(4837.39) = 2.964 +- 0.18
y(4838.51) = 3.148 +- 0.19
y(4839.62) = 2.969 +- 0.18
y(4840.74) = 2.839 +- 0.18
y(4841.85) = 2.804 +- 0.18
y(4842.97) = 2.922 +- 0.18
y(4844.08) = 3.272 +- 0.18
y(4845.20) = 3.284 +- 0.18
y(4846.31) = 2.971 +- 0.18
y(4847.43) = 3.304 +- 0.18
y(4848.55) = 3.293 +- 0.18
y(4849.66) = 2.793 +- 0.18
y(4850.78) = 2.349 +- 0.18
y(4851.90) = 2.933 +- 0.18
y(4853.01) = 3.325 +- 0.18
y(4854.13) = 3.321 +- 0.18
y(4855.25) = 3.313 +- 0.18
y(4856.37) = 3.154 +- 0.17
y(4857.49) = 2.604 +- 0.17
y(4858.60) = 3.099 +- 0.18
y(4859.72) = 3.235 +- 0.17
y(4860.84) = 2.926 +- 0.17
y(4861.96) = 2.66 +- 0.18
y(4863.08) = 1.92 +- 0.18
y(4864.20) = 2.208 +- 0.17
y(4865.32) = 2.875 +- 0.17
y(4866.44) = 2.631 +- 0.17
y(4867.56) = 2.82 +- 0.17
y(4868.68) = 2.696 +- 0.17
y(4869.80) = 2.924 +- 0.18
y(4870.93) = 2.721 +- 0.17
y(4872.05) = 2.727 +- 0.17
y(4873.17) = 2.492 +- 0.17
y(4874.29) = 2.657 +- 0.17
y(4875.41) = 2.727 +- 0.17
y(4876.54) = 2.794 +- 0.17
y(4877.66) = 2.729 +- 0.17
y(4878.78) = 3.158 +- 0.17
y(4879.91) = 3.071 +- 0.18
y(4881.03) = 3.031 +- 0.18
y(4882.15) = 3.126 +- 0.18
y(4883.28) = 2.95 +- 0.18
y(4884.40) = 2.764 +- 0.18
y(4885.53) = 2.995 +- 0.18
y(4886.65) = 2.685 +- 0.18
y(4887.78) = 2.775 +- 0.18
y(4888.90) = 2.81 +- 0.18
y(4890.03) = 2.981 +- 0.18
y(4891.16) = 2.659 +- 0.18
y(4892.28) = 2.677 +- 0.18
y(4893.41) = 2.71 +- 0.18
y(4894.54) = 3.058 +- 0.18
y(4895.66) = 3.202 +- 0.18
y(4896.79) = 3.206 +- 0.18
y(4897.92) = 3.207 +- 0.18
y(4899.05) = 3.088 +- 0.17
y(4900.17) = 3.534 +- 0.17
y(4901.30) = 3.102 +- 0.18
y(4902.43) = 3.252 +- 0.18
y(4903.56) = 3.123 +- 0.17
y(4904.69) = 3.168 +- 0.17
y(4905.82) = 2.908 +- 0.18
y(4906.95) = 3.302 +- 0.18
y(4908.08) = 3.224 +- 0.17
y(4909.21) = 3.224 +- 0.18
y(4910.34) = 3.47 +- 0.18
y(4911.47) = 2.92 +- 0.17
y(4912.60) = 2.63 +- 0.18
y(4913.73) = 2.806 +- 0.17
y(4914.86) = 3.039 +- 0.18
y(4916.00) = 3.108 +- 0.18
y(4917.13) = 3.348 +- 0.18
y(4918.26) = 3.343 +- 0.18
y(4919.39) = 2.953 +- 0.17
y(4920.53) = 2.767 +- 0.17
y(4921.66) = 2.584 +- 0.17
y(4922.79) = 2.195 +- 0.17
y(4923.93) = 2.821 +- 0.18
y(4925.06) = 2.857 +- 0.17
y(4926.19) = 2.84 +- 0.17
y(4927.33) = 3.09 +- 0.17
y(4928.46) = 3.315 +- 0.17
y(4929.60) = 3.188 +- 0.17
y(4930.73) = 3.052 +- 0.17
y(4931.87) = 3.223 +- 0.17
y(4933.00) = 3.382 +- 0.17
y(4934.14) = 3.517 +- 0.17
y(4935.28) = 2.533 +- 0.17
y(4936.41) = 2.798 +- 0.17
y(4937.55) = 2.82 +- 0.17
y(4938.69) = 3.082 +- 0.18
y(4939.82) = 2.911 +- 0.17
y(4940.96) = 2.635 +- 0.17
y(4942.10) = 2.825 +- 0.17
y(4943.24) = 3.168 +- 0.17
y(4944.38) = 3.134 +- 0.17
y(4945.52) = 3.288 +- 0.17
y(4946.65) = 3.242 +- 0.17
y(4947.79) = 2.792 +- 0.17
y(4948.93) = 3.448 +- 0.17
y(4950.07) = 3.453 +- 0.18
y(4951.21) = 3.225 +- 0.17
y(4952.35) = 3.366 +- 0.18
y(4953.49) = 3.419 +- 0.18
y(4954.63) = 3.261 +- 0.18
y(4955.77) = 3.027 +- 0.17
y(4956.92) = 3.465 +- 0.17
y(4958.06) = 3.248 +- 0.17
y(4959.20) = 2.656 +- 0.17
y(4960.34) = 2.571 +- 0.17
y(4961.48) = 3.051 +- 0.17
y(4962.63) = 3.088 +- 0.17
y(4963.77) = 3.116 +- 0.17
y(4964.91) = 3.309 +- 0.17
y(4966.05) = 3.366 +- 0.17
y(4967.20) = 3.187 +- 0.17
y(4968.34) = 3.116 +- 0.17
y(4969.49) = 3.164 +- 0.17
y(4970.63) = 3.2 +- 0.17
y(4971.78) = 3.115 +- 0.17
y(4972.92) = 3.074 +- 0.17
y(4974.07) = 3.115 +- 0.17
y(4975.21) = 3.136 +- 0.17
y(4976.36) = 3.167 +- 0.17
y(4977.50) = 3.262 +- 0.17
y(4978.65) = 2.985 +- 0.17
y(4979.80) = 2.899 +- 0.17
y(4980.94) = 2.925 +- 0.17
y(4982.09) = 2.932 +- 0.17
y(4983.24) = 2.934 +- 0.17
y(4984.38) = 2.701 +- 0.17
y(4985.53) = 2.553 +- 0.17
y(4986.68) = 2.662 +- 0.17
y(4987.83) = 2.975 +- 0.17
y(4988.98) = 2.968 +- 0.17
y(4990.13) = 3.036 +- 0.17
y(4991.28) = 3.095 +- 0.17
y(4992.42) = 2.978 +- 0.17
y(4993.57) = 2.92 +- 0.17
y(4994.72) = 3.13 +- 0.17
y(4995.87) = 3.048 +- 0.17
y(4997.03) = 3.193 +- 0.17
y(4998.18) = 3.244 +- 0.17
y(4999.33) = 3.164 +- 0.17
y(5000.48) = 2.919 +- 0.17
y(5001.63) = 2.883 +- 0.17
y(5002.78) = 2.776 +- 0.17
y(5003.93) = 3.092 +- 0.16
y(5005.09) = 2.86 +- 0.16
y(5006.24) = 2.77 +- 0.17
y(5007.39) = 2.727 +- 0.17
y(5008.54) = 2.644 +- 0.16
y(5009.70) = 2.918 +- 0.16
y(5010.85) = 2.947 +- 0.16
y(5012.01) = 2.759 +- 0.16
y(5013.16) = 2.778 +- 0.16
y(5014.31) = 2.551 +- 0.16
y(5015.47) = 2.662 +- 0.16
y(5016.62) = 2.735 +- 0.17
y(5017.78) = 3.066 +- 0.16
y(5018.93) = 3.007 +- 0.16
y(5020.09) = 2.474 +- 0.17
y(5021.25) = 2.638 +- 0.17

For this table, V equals 0.15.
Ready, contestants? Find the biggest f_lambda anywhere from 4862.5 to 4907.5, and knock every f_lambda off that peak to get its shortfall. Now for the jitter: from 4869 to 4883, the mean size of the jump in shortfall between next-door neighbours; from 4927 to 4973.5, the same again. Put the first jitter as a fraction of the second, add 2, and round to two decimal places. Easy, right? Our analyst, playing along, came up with 2.65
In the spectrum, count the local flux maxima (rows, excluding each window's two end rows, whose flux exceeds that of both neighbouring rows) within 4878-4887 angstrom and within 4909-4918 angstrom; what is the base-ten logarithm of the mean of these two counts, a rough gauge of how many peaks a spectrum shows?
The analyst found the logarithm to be 0.18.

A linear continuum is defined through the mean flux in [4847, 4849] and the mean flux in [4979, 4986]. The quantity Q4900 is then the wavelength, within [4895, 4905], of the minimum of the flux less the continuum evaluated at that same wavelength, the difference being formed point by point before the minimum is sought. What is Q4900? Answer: 4899.05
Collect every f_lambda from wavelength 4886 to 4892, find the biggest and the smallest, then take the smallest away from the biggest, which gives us 0.32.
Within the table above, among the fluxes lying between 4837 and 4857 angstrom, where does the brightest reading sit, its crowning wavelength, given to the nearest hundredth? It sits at 4853.01 angstrom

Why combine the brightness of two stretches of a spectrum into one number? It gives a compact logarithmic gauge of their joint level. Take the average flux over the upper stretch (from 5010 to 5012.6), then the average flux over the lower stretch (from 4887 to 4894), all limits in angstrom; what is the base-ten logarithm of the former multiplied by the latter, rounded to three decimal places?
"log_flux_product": 0.898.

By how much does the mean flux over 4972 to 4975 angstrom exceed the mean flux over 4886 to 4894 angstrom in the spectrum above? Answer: 0.3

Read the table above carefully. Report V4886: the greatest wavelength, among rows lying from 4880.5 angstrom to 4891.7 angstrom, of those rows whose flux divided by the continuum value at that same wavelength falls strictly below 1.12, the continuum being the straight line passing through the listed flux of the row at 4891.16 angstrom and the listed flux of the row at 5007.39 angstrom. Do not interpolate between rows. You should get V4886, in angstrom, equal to 4891.16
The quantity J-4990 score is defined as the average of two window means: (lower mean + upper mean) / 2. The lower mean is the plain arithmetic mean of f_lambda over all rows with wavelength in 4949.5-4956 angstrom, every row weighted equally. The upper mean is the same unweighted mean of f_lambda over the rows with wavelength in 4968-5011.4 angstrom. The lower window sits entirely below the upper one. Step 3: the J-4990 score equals 3.14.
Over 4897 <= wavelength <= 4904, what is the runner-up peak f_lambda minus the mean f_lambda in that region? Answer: 0.03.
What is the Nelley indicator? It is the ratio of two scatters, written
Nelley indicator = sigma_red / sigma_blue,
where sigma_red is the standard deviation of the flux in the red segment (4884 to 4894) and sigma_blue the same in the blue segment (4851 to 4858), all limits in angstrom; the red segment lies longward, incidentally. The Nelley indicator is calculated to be 0.4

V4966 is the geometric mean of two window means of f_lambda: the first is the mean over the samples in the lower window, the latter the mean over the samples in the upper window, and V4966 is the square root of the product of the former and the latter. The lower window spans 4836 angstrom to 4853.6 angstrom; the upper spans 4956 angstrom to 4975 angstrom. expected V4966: 3.06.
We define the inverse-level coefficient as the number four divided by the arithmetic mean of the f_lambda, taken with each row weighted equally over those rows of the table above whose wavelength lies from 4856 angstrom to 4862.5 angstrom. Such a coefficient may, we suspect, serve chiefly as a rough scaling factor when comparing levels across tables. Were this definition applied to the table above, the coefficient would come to 1.36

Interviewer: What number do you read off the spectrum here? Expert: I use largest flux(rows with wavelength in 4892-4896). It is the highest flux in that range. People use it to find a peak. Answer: 3.202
